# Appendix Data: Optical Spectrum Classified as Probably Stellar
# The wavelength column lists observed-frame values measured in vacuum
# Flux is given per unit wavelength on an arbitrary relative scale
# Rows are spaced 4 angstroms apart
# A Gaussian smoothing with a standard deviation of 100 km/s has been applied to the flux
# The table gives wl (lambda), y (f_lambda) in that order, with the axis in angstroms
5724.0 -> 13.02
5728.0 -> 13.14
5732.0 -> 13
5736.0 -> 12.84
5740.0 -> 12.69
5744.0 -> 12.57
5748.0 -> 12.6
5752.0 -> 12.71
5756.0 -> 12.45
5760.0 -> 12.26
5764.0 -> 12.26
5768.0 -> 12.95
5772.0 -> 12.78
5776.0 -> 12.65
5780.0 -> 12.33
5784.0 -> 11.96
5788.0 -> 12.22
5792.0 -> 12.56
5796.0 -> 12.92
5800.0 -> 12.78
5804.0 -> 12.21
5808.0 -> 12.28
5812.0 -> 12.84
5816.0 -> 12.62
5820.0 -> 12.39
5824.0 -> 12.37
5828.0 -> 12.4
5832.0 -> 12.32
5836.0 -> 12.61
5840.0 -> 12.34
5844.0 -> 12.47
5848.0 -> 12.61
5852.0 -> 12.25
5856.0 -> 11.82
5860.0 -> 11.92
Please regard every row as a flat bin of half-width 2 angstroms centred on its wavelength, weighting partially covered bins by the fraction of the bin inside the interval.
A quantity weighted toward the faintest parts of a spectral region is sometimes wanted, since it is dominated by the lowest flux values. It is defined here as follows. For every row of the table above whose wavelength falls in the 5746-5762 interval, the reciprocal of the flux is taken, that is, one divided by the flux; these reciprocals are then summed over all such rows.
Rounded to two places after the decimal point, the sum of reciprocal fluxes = 0.32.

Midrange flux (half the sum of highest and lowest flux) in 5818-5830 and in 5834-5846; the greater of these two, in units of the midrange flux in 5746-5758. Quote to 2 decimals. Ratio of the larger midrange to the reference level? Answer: 0.99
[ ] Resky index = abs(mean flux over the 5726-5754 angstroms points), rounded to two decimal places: 12.79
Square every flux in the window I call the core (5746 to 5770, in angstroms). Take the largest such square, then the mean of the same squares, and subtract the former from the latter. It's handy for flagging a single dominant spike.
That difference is -10.4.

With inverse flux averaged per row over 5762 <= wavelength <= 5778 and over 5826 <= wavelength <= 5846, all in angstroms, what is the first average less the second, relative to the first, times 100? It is -1.8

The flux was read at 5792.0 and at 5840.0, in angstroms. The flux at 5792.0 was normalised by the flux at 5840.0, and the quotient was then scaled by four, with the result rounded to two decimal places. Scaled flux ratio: 4.07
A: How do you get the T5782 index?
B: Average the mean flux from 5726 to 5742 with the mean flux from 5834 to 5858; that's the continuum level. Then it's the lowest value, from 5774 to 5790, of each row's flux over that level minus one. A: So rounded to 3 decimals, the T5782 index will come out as -0.053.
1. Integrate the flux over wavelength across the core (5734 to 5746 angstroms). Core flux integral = 152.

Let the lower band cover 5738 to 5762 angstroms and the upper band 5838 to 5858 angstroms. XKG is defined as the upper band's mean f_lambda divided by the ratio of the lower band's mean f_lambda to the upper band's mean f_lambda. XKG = 12.05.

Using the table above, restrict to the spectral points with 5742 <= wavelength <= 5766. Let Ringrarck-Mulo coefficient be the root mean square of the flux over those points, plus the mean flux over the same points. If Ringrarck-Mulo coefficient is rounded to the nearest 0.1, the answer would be 25.0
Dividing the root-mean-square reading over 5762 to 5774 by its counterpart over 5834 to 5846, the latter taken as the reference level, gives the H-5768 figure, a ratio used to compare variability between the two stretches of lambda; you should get 1.02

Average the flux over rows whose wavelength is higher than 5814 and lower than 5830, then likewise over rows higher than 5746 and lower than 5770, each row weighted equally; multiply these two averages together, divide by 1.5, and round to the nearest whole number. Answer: 104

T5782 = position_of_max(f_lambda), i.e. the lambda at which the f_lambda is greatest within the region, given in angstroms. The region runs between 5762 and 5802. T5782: 5768.0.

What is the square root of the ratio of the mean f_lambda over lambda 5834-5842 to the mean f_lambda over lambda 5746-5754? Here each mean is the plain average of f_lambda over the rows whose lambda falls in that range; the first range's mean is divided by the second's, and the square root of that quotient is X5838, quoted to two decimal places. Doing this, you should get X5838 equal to 0.99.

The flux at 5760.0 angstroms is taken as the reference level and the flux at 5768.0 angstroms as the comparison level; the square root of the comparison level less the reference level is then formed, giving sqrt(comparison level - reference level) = 0.8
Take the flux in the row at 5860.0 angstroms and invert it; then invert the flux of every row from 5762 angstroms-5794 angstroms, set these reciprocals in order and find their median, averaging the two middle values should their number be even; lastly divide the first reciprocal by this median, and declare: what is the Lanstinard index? 1.04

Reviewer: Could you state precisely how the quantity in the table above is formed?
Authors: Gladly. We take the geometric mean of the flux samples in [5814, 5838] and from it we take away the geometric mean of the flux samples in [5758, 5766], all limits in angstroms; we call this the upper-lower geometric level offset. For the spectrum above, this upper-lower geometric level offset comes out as 0.2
